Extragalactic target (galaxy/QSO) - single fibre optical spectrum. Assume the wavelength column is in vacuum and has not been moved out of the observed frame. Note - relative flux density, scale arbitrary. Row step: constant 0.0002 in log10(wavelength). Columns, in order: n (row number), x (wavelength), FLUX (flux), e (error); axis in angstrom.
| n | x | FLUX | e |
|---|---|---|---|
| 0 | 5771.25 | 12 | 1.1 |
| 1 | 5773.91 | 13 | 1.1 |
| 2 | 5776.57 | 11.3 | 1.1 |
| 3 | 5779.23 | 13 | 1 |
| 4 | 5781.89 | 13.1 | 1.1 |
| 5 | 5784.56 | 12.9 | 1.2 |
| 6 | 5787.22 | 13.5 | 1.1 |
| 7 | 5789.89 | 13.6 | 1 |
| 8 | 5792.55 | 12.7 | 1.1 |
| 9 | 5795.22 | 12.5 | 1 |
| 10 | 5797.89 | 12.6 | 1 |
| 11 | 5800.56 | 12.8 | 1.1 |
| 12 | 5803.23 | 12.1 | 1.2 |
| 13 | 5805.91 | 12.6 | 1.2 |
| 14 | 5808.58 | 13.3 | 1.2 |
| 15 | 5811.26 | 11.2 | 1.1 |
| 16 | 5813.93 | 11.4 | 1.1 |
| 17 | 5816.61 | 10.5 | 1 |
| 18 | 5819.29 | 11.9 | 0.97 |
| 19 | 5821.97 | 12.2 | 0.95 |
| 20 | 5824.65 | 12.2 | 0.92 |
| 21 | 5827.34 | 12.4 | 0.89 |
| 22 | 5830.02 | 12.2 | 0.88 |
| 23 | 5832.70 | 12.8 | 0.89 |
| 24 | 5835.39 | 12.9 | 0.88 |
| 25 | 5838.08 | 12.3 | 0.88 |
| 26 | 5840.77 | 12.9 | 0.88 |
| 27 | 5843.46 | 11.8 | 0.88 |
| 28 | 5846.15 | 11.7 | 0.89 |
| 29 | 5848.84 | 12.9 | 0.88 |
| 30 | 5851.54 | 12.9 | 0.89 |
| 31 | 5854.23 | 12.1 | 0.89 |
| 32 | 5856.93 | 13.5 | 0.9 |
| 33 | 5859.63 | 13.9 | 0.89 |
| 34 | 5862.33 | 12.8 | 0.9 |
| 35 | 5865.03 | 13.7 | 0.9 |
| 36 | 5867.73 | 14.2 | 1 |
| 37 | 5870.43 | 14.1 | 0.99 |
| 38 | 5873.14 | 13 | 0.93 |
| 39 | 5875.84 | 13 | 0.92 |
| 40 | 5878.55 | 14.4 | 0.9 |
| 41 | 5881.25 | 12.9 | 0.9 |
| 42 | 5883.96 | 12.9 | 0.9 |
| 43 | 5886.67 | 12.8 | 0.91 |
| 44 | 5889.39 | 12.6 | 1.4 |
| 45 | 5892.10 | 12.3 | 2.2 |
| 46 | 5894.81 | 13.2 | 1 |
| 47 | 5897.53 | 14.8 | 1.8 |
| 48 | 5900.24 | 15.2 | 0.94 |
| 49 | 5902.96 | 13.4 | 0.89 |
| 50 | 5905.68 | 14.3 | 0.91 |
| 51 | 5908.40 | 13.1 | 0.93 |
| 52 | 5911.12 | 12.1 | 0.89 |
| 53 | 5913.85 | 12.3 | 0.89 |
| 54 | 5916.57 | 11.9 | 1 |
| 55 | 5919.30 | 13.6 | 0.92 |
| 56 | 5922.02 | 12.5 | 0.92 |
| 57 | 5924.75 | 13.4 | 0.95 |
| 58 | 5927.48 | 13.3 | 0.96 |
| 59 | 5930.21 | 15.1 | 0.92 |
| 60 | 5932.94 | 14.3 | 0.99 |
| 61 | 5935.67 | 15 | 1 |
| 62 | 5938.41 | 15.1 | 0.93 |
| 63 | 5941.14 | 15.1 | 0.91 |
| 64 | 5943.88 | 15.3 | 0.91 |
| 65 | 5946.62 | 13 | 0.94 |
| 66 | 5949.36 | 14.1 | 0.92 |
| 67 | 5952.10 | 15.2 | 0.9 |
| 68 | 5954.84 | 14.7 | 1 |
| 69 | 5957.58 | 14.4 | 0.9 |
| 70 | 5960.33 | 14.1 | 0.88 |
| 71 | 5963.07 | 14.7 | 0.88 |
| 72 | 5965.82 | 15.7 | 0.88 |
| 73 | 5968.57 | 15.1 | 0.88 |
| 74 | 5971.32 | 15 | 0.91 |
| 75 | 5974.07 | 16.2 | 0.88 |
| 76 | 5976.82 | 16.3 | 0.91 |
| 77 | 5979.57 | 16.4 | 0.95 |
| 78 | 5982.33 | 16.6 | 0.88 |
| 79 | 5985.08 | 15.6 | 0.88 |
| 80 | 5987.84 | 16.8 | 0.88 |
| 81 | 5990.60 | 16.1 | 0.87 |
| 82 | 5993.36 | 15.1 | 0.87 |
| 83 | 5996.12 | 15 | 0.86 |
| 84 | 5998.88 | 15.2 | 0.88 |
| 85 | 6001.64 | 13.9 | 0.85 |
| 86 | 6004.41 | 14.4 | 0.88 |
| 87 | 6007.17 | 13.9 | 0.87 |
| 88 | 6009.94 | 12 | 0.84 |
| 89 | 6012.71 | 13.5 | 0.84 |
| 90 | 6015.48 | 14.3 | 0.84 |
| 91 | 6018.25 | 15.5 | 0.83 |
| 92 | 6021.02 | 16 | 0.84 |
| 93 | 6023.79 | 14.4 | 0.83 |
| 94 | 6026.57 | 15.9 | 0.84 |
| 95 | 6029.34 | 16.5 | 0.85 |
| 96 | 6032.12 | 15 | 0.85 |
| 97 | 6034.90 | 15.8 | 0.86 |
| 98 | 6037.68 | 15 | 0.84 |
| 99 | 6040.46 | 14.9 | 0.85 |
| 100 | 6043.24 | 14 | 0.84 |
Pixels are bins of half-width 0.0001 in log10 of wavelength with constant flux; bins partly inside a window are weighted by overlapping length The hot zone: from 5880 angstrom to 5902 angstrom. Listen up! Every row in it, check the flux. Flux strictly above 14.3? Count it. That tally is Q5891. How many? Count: 2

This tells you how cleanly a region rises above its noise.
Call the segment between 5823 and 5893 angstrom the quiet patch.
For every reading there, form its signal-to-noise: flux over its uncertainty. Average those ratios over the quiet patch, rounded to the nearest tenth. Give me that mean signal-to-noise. 13.8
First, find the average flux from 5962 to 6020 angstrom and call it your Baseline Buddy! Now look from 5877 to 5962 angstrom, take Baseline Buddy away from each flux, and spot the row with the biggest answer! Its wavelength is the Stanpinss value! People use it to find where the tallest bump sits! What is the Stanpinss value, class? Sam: 5943.88 angstrom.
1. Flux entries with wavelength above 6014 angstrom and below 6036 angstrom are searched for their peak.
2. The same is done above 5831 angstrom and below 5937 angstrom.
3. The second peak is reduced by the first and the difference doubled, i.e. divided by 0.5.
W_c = -2.6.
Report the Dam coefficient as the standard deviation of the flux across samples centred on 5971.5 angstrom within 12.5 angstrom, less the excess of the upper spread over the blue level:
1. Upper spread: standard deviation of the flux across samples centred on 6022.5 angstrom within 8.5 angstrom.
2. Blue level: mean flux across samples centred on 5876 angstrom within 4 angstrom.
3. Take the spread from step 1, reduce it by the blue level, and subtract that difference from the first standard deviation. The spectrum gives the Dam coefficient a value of 13.5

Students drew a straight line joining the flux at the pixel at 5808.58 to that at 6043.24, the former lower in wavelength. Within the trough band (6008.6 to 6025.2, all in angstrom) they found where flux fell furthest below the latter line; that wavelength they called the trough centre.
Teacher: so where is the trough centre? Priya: 6009.94 angstrom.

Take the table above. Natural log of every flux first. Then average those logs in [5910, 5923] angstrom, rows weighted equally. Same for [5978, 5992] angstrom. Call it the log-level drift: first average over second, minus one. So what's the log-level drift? -0.096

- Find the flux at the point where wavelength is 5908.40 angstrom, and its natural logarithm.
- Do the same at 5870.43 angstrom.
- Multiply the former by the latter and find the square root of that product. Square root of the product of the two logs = 2.61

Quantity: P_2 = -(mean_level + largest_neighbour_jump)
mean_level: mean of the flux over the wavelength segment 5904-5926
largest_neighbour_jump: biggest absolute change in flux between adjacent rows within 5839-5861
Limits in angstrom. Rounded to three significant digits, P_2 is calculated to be -14.3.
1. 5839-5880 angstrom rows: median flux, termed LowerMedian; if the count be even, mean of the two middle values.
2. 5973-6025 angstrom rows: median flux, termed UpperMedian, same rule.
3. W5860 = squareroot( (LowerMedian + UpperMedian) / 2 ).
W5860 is 3.755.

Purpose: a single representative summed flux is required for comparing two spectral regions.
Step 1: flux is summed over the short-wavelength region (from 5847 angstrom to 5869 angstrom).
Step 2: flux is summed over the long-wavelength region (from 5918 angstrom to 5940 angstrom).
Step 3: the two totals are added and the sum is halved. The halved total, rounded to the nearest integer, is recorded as 109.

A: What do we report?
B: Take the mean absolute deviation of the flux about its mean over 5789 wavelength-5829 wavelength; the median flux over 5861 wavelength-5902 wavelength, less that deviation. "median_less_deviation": 12.4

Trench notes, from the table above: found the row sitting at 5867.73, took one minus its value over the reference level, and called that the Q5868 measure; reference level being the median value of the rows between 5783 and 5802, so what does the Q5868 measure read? -0.11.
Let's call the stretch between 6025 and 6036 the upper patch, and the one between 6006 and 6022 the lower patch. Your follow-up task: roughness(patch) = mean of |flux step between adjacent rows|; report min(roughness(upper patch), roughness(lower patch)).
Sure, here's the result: 1.0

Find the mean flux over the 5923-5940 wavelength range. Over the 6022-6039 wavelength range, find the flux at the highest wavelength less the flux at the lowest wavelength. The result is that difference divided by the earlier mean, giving 0.042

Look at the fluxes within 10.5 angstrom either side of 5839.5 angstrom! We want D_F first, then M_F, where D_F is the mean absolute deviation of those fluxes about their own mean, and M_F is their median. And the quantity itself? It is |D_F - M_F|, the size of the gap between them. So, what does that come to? 12.1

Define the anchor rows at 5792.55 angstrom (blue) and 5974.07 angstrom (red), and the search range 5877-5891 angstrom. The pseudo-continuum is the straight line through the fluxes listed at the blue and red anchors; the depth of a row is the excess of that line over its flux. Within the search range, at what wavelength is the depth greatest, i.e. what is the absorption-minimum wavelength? 5889.39 angstrom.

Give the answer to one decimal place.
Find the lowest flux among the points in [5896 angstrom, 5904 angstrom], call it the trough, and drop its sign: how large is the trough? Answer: 13.4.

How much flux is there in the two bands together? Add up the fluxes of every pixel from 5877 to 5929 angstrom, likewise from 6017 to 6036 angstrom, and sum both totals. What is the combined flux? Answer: 360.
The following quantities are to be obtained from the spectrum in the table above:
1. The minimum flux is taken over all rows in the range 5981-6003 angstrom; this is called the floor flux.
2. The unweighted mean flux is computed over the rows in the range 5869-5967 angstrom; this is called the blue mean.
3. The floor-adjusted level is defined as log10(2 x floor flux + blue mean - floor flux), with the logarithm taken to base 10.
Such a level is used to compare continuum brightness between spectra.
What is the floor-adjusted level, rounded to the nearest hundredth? 1.44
